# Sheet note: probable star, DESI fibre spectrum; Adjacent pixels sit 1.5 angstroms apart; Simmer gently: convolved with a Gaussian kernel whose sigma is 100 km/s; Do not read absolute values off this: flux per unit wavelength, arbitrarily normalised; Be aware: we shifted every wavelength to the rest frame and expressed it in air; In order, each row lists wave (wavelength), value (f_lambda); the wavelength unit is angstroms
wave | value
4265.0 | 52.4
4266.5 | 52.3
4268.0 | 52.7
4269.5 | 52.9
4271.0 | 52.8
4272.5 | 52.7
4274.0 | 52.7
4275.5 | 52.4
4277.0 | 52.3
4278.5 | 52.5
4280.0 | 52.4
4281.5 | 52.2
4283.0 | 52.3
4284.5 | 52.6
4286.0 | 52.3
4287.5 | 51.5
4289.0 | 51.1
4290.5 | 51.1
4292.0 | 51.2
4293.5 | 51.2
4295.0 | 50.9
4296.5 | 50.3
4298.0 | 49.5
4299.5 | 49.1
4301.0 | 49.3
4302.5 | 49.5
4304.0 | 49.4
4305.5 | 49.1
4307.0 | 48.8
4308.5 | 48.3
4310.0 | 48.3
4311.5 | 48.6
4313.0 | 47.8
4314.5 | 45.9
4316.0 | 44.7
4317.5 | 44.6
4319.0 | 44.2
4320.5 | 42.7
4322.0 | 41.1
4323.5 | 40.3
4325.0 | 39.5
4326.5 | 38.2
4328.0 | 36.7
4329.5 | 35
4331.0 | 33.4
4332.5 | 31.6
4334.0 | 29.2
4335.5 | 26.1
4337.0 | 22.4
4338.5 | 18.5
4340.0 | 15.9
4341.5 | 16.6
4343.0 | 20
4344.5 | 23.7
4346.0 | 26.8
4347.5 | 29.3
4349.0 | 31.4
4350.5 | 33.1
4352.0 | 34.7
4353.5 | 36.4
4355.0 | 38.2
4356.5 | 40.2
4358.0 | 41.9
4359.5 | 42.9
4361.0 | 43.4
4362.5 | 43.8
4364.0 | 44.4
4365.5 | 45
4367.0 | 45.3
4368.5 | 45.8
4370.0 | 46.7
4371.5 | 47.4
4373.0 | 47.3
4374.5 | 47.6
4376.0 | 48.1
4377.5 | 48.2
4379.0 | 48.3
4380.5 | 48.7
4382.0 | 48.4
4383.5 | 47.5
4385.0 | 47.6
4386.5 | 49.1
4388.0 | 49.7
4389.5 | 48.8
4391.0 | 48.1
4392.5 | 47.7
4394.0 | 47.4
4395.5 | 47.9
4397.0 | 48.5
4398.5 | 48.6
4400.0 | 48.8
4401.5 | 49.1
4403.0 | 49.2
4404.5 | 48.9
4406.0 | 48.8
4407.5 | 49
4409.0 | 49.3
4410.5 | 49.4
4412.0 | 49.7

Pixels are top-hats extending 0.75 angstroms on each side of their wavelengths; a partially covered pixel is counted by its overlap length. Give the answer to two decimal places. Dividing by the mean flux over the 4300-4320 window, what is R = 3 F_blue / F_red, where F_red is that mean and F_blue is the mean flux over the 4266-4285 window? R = 3.31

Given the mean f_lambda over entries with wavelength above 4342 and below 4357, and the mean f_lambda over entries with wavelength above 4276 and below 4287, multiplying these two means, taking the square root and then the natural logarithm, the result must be 3.70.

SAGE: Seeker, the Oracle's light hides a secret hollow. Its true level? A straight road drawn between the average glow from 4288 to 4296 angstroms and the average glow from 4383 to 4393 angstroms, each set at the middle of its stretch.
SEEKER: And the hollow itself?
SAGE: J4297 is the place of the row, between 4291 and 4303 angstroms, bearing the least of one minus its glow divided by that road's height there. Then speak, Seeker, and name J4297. 4293.5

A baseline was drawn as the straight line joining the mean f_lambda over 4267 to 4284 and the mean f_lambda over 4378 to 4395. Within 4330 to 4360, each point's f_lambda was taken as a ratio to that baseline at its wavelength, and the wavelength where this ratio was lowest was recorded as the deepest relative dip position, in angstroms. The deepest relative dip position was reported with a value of 4340.0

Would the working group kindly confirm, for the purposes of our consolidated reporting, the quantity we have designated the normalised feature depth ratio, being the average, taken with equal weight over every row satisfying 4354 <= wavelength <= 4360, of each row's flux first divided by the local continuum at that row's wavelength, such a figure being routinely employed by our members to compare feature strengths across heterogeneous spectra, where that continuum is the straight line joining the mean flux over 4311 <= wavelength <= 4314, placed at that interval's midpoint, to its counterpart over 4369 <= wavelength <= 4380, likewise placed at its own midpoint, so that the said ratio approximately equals 0.85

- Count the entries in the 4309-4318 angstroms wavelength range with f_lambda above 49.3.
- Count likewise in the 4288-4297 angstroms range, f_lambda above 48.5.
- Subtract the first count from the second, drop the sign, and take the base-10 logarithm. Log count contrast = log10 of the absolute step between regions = 0.78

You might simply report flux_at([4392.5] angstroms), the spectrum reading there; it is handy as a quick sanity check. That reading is 47.7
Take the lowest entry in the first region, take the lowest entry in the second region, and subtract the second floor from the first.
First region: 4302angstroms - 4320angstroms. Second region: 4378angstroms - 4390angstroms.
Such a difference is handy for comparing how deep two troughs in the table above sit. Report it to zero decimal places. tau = -3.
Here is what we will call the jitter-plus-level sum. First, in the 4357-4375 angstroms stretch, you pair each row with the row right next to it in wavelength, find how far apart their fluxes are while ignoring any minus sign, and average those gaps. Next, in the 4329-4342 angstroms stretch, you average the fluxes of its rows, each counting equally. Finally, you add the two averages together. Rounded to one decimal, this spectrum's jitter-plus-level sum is 25.9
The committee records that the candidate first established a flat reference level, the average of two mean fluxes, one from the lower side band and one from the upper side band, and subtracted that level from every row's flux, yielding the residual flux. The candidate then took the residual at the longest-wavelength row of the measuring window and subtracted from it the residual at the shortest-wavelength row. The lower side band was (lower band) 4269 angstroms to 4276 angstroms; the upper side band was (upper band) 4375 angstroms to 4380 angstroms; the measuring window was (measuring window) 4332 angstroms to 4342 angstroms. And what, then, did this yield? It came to -15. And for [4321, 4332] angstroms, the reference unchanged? -8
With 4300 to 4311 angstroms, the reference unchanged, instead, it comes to -1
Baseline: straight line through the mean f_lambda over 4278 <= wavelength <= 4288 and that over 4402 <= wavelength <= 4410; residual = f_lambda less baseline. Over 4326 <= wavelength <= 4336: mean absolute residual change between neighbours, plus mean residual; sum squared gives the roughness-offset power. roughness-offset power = 260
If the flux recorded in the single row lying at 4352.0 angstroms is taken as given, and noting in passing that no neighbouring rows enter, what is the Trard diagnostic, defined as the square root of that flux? 5.89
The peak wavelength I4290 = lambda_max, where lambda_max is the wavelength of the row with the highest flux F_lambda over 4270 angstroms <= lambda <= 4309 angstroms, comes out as 4271.0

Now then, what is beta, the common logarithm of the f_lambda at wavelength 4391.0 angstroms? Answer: 1.68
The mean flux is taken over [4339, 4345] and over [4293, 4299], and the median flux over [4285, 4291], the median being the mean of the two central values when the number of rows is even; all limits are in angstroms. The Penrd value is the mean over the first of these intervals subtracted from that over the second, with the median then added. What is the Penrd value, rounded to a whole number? 83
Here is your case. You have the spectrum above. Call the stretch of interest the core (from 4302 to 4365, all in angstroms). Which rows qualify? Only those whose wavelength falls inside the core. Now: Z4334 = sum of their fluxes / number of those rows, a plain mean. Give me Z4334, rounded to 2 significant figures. 37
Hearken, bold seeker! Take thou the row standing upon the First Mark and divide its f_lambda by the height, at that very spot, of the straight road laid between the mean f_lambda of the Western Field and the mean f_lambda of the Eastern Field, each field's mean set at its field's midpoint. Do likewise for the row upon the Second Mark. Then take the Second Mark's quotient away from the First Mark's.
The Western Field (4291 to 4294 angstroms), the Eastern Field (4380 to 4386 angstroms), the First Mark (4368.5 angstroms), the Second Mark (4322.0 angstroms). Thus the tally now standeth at 0.12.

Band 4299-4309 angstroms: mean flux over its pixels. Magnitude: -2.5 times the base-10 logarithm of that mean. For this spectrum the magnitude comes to -4.23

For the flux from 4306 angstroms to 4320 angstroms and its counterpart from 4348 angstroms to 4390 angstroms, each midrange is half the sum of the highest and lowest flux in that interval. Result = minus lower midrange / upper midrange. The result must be -1.1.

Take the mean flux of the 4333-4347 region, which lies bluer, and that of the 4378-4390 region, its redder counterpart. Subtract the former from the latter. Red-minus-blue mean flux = 26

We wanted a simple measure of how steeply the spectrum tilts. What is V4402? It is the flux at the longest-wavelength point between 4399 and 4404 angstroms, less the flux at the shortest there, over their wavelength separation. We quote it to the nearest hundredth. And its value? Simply 0.13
